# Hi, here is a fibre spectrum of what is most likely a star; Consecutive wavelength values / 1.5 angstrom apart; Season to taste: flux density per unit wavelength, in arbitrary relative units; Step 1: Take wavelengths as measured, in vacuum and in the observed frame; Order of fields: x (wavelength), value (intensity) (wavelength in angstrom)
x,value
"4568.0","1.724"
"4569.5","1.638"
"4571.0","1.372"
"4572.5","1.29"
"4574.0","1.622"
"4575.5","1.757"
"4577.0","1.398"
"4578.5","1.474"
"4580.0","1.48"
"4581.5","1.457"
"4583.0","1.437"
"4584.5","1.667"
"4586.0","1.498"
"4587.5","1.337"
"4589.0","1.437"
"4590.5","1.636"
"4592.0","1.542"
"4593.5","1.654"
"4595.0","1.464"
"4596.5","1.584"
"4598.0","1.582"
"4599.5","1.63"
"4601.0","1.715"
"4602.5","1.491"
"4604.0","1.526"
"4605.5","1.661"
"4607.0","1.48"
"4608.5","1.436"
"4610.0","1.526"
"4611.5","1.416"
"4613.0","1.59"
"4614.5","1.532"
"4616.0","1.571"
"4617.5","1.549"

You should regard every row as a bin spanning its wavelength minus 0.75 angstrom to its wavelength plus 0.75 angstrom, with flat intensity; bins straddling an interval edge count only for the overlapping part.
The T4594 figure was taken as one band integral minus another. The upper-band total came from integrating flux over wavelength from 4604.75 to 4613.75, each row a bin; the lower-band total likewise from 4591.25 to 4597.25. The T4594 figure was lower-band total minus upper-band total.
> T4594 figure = -4.3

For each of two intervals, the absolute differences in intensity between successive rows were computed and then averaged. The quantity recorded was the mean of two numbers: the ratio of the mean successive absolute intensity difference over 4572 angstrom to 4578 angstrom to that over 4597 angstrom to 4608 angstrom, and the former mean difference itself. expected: 1.3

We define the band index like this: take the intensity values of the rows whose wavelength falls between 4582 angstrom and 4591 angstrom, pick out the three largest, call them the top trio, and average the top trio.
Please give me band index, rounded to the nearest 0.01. 1.60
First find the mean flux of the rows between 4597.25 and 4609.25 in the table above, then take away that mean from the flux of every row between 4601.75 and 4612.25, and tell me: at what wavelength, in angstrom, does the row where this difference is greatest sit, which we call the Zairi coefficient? 4605.5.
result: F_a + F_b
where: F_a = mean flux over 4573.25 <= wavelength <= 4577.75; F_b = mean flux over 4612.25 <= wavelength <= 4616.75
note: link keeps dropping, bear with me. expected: 3.16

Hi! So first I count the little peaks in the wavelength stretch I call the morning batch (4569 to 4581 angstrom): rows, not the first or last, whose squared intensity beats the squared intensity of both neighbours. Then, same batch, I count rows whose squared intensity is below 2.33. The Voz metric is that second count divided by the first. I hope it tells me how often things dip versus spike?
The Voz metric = 5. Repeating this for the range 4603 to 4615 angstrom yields 2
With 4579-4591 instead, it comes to 6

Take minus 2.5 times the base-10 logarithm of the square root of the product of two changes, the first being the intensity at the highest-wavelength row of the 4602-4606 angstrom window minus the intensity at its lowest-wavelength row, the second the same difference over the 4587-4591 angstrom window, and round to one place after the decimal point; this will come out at 1.6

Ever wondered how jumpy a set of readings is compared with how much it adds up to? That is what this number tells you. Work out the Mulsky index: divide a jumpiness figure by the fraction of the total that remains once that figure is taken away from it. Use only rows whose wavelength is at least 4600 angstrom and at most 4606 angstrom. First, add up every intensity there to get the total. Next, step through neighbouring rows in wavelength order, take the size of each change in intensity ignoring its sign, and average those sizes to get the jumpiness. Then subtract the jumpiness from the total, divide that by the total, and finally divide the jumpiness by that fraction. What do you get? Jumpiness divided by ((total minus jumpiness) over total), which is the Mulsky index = 0.134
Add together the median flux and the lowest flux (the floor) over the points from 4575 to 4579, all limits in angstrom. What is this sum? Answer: 2.87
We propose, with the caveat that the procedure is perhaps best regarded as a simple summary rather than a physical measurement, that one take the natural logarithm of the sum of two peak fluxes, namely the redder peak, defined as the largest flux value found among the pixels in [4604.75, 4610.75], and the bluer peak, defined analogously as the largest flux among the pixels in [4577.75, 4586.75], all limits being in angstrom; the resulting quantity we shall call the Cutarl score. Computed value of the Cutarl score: 1.20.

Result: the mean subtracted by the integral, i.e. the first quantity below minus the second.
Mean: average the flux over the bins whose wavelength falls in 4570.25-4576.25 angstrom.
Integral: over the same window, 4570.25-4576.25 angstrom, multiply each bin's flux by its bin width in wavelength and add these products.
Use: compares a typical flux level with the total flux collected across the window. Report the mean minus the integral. -7.6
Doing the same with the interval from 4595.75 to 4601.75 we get -8.1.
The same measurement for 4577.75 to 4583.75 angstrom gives -7.3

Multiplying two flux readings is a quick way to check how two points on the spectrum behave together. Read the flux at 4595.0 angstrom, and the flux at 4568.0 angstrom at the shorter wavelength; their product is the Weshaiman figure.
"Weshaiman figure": 2.52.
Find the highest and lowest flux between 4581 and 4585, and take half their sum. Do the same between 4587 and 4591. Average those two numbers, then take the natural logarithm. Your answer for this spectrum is 0.418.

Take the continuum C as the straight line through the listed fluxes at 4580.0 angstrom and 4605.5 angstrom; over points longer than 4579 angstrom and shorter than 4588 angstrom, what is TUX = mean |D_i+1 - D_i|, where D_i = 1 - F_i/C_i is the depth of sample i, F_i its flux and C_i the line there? 0.084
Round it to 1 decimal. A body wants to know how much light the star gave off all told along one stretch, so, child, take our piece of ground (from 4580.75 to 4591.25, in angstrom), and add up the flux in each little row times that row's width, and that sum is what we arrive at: 15.7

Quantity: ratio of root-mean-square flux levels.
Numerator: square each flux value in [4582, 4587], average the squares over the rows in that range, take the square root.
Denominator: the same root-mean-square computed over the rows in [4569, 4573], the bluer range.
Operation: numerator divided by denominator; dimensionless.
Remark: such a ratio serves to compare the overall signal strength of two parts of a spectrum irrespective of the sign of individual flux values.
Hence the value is 1.07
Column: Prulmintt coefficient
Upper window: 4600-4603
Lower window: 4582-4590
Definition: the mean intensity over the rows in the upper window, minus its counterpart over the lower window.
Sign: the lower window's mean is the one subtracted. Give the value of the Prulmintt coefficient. 0.13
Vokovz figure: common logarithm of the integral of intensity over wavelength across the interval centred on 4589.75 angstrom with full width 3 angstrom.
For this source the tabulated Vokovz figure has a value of 0.664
